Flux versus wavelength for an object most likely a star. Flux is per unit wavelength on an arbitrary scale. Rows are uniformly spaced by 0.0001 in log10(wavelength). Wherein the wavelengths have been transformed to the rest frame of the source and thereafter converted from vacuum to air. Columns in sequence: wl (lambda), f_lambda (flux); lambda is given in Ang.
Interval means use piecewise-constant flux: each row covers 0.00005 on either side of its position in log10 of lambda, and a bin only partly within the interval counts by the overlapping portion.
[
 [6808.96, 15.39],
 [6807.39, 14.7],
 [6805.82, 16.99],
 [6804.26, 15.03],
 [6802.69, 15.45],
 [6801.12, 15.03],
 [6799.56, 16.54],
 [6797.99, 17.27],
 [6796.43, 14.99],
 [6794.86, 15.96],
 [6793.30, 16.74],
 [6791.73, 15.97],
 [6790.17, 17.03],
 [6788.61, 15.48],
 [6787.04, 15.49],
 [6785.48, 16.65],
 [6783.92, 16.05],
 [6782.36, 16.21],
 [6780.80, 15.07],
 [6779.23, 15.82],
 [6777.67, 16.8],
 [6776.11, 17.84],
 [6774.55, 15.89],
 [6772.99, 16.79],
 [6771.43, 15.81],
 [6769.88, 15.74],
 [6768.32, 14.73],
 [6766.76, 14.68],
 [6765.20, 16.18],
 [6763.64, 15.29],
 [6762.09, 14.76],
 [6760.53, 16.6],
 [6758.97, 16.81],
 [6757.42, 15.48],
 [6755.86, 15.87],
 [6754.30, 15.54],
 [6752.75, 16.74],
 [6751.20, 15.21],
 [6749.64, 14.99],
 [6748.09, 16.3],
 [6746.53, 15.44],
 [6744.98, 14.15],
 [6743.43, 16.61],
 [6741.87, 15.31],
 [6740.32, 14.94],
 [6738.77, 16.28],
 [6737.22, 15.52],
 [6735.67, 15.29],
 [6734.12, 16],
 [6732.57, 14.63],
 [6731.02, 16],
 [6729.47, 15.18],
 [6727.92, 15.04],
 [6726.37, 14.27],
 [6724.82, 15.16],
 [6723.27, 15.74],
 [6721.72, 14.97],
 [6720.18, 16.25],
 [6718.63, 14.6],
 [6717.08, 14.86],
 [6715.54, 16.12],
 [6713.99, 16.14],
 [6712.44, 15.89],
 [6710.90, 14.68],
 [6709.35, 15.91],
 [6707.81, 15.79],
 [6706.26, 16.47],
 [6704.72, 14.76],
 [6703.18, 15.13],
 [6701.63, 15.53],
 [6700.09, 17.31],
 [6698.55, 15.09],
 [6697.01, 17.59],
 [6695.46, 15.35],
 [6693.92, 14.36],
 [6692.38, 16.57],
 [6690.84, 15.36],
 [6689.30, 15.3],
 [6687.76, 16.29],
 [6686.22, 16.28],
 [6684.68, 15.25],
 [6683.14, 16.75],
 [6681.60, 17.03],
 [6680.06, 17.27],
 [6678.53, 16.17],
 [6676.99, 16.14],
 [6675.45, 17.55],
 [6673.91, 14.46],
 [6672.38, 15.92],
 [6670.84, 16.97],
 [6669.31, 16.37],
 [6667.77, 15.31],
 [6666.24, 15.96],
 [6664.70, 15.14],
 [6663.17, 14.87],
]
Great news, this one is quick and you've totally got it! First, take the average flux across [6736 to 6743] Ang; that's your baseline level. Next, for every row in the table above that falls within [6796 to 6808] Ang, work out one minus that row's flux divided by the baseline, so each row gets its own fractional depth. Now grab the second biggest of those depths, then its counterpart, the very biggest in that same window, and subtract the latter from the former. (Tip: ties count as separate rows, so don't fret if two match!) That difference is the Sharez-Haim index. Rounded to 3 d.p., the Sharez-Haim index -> -0.019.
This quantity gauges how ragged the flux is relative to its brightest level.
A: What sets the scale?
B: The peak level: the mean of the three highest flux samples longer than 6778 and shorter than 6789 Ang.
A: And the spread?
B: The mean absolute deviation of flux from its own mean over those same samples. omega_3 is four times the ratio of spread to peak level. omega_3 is 0.101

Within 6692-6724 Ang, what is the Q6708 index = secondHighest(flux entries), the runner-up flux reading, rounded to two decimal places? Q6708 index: 17.31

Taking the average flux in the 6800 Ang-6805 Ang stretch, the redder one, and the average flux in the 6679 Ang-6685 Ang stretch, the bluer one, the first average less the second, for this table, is -1.4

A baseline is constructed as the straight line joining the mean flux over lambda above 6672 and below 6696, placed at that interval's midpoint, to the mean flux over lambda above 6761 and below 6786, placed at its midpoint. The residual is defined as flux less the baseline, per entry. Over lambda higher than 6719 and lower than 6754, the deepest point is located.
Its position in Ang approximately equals 6744.98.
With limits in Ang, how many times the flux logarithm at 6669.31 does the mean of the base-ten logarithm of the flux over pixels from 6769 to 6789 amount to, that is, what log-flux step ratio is 0.994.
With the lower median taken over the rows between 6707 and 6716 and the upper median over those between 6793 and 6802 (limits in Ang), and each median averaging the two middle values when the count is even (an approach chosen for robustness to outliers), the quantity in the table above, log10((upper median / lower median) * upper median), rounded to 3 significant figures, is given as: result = 1.22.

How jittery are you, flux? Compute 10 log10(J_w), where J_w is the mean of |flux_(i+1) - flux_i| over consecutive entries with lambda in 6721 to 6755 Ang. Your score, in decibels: -0.15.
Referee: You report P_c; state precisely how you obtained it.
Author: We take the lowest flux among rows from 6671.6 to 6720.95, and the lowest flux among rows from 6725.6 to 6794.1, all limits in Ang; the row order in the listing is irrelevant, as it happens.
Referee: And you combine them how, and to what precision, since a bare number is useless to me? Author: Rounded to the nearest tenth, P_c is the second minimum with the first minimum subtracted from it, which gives -0.2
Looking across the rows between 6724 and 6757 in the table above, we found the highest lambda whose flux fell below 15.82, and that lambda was 6754.30 Ang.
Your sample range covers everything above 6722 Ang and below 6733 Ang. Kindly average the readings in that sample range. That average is 15.1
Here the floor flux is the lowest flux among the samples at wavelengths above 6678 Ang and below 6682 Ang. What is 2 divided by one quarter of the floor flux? 0.495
